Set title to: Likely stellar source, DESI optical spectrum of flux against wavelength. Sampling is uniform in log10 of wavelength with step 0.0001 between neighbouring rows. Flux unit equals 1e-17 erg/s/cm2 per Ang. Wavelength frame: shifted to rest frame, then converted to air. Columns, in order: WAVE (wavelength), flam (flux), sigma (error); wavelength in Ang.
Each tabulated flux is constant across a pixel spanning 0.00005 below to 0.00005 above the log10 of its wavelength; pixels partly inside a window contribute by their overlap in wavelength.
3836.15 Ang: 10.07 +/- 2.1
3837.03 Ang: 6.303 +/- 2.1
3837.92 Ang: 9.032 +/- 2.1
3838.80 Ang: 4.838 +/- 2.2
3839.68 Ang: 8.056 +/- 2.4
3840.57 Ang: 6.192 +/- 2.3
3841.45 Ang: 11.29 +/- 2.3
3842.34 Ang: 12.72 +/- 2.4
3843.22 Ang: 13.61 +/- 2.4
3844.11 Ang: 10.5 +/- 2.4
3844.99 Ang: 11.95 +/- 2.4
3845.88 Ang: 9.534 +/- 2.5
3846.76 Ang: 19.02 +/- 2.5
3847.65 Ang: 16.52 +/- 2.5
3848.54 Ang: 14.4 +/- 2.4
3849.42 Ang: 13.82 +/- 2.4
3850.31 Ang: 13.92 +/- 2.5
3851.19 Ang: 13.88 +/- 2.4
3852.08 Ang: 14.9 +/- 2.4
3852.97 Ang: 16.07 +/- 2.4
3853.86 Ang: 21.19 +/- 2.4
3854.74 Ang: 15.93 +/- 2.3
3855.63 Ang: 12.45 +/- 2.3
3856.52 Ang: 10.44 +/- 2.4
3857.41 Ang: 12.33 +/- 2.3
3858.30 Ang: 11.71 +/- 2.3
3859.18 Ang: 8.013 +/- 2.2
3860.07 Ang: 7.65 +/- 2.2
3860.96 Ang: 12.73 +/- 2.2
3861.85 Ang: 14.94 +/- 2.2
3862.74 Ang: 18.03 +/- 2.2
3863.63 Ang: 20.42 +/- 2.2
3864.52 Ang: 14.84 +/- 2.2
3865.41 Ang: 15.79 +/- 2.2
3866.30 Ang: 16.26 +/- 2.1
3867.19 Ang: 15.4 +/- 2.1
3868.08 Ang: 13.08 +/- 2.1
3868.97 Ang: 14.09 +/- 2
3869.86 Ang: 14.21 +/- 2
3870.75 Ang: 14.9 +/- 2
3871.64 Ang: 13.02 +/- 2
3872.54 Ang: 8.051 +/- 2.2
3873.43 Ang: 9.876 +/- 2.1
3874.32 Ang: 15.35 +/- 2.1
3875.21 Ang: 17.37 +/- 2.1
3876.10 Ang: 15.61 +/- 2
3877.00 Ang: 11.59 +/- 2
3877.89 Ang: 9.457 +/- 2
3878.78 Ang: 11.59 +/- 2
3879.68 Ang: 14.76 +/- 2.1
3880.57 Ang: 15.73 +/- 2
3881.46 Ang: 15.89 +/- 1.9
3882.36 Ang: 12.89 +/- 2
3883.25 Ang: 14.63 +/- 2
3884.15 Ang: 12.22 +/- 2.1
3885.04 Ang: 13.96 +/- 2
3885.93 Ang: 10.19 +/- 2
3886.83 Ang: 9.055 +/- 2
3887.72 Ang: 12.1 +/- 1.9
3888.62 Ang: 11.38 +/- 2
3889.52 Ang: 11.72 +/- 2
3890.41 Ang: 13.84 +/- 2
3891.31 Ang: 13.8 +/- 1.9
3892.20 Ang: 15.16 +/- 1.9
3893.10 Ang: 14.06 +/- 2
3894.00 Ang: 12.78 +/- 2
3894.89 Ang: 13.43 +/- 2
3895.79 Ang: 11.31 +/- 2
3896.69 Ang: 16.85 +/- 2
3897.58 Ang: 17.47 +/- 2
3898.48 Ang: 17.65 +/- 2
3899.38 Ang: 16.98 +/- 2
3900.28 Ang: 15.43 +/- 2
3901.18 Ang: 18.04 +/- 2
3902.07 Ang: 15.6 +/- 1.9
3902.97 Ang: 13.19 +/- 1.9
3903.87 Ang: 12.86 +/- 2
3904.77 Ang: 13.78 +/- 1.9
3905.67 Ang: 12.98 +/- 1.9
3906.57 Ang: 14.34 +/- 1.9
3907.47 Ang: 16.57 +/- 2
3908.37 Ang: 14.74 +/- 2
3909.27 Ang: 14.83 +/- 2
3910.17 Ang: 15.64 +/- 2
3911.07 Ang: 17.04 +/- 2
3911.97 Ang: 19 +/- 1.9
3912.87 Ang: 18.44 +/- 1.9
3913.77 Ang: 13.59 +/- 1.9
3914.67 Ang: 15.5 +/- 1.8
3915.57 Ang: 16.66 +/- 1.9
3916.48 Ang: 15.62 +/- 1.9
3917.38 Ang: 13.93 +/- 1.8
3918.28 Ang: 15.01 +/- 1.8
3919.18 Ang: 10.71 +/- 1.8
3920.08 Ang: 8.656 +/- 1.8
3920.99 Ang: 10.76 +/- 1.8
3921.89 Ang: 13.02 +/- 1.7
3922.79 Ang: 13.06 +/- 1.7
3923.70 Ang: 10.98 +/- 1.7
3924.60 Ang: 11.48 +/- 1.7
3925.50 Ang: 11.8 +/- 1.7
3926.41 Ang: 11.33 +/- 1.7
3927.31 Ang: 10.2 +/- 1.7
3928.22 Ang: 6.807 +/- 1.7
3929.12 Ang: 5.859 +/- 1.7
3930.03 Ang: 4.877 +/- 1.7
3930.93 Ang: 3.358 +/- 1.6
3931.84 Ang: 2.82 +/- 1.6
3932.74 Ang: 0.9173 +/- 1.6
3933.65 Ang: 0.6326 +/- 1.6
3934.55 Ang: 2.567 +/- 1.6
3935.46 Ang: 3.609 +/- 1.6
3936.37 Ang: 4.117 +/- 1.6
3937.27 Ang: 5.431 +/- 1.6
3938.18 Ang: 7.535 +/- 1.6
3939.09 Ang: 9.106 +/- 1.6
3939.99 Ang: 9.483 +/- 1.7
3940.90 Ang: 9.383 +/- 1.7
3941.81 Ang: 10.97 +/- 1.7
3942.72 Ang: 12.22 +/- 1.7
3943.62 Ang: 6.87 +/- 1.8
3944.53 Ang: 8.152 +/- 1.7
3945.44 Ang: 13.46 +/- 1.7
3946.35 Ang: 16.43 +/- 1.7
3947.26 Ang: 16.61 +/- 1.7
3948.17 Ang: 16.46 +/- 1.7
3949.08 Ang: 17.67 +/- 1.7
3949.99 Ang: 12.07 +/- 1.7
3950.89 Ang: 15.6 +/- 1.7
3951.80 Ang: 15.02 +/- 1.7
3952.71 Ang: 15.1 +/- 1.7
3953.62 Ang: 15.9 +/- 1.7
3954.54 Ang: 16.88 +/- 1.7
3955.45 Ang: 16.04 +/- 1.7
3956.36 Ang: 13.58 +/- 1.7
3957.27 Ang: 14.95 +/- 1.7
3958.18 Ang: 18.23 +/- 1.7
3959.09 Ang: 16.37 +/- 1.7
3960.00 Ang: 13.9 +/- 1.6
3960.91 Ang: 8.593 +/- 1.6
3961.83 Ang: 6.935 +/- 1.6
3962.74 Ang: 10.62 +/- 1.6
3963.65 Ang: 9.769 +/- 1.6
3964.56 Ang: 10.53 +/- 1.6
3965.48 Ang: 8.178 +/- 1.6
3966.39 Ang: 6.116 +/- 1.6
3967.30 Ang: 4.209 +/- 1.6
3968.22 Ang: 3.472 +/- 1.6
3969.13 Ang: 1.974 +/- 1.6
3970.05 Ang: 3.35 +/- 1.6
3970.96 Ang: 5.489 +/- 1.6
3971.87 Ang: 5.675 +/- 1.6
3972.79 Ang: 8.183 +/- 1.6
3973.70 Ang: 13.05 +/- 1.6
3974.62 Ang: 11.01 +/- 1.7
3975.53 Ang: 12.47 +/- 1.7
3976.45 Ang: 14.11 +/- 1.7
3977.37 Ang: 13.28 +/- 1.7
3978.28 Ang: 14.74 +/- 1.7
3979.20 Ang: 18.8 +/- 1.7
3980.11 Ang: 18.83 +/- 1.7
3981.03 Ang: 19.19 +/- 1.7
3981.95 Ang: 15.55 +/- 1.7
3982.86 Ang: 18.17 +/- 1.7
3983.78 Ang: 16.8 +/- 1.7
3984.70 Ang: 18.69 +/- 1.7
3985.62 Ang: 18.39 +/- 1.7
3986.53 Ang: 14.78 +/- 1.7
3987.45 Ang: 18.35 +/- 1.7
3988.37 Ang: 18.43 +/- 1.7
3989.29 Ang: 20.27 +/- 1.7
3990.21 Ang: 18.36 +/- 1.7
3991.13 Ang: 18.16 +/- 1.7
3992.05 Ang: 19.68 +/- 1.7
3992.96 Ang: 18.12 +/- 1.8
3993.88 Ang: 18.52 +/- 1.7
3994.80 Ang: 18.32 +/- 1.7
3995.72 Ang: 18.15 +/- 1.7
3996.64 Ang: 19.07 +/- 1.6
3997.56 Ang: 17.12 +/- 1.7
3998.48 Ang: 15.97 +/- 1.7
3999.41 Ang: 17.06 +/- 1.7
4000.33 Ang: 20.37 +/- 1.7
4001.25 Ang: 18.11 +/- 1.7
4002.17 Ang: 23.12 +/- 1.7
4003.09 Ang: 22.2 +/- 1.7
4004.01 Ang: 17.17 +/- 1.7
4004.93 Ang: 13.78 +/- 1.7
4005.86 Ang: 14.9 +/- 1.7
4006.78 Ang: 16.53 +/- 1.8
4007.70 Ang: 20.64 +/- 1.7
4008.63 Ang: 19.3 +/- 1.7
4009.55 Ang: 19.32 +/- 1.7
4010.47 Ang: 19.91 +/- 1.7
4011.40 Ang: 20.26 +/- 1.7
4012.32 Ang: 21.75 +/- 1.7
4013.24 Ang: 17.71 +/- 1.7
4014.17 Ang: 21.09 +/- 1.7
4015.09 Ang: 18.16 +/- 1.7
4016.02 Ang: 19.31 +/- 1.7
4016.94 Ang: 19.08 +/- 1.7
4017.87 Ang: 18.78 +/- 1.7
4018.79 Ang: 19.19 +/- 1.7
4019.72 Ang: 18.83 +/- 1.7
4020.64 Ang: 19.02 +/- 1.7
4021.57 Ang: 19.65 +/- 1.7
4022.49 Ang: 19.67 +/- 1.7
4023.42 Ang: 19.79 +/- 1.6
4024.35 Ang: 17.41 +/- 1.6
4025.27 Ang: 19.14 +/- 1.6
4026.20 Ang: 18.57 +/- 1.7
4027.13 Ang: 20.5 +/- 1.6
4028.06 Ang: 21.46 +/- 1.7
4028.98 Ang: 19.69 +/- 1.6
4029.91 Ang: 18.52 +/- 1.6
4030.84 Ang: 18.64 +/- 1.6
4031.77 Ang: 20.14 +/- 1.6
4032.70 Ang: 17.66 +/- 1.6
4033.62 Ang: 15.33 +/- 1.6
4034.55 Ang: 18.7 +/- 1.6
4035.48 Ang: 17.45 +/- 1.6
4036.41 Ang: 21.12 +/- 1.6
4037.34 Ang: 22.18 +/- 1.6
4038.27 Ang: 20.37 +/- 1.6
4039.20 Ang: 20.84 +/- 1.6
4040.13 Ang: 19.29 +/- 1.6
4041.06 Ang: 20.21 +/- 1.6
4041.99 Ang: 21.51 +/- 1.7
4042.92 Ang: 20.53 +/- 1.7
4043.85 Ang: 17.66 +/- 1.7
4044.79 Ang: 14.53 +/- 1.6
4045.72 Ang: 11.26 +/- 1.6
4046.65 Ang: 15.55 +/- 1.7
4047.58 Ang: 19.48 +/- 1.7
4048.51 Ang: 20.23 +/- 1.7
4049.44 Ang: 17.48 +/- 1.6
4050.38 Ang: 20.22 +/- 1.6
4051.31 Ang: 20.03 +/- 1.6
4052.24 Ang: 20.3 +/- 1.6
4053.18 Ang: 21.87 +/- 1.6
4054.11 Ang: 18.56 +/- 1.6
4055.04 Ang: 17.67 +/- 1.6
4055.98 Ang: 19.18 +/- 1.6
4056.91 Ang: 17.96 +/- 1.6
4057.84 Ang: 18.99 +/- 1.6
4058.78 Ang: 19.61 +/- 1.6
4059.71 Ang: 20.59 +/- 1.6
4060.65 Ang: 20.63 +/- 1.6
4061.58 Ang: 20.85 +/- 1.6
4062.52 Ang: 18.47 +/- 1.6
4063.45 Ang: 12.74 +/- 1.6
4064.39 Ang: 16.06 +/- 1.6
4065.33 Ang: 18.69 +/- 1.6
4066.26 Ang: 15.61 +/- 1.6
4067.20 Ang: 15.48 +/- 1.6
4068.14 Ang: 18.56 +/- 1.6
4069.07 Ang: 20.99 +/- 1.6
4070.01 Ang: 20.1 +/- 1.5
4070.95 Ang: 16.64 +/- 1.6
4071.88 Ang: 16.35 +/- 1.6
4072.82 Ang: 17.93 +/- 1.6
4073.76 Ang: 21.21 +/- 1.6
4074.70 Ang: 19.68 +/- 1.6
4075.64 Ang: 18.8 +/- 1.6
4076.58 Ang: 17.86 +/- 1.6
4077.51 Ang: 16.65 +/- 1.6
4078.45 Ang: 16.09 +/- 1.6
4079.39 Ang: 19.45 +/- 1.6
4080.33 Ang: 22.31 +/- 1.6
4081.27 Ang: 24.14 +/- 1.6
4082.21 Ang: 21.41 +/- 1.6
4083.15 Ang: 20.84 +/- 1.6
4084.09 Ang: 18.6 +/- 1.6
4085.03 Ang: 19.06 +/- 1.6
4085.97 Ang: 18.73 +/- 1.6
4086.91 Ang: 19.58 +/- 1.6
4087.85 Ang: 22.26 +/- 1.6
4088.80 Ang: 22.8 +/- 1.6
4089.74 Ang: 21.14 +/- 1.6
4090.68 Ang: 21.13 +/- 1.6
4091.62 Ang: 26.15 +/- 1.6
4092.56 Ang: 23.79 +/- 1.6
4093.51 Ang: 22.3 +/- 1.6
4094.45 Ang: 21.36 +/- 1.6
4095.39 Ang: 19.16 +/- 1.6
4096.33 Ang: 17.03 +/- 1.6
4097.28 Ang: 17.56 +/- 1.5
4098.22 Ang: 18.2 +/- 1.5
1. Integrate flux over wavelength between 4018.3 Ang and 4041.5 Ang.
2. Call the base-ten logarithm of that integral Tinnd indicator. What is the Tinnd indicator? 2.65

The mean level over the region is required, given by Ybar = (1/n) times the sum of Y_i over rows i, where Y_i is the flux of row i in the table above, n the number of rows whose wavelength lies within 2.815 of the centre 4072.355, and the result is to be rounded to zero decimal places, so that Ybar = 19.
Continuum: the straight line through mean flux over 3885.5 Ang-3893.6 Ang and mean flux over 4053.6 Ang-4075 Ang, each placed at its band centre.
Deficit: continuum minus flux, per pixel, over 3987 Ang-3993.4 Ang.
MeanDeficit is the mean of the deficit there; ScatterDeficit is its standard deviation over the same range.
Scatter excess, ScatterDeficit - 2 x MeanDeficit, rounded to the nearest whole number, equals 7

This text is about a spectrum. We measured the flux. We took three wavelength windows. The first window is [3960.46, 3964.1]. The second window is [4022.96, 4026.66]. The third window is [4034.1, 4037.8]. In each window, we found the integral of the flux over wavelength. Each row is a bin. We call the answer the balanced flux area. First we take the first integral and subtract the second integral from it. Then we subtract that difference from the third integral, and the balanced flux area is 110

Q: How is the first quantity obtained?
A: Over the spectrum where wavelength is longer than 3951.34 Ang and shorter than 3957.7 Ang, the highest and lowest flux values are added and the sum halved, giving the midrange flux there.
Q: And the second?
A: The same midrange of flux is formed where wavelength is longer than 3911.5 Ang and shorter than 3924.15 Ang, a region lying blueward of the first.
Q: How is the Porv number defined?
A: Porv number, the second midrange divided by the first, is 0.91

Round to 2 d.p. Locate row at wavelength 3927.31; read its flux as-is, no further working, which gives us 10.20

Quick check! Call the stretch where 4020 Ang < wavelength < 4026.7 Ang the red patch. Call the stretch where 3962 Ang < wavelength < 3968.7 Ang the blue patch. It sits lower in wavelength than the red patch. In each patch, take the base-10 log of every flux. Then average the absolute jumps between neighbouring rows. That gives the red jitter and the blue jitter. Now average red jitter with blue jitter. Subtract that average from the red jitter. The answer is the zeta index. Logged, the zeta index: -0.035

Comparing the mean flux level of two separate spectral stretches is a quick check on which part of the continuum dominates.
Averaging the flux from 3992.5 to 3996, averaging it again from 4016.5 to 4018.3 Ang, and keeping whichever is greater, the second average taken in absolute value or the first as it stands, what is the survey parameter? 18.9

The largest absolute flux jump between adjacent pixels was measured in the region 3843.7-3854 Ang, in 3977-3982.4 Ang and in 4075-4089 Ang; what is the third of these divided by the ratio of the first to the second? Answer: 1.4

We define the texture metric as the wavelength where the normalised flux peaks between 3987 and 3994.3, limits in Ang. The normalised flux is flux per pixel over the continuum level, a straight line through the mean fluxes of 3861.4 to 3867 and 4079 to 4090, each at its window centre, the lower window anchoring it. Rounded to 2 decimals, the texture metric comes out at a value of 3989.29 Ang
